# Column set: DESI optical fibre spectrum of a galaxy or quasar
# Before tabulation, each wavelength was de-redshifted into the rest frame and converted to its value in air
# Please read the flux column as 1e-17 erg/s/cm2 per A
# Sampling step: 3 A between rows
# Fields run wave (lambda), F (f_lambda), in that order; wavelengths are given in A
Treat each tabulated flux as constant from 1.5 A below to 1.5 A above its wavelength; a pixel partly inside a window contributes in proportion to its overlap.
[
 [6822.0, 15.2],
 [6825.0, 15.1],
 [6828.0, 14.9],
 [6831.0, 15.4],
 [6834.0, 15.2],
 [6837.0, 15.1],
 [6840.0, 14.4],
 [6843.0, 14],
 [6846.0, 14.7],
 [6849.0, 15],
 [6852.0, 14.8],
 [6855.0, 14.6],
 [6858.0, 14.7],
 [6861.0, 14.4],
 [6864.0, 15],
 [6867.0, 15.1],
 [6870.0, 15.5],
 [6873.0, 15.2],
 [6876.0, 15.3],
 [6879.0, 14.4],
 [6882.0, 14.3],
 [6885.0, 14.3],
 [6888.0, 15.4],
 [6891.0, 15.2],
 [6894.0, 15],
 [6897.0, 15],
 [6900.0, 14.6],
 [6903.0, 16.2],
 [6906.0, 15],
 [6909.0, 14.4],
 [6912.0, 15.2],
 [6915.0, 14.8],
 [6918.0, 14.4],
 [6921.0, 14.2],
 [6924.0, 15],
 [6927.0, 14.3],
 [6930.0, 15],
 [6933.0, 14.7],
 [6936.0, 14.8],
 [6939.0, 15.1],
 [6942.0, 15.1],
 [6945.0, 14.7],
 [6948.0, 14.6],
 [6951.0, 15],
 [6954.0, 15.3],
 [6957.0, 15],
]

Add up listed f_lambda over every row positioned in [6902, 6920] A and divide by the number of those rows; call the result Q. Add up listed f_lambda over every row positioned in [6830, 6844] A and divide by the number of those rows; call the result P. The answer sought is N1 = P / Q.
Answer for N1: 0.99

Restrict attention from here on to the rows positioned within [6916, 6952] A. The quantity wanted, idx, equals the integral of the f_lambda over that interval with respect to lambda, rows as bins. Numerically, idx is 531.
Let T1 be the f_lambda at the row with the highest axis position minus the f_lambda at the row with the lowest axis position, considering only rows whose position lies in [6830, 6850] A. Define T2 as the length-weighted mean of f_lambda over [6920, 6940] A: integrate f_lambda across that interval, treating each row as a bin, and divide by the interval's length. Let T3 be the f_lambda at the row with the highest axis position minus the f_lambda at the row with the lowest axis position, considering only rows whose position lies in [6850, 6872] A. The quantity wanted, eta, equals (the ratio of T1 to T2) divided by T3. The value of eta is -0.039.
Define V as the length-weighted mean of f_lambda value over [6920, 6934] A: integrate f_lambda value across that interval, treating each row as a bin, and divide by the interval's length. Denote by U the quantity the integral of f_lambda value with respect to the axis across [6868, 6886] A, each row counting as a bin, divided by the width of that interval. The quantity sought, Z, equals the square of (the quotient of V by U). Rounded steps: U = 14.9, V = 14.7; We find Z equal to 0.97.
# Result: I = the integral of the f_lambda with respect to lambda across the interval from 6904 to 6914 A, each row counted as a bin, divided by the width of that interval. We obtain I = 14.93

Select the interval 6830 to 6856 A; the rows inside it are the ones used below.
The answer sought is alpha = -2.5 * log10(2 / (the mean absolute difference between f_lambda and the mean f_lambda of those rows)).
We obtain -1.95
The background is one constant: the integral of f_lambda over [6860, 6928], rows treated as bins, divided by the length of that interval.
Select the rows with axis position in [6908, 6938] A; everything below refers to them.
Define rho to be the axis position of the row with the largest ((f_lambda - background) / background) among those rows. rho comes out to 6912.0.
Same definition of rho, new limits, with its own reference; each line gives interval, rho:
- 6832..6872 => 6870.0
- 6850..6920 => 6903.0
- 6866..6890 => 6870.0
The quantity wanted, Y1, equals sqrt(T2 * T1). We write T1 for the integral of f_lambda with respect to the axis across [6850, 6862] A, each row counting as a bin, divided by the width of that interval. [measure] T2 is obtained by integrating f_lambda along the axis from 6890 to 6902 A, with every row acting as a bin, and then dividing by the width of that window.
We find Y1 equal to 14.8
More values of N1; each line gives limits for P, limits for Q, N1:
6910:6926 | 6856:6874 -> 0.98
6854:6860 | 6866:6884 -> 0.98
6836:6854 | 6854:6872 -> 0.99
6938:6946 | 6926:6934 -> 1.02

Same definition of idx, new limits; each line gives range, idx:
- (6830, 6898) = 1011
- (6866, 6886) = 298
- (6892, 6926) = 506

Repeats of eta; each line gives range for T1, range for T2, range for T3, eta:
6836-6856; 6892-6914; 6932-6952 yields -0.111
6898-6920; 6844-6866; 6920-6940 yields -0.015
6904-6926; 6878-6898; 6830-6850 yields 0.000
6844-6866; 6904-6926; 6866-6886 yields -0.025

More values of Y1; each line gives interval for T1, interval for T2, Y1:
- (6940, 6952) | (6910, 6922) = 14.8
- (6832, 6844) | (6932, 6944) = 14.8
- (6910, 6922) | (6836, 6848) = 14.6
